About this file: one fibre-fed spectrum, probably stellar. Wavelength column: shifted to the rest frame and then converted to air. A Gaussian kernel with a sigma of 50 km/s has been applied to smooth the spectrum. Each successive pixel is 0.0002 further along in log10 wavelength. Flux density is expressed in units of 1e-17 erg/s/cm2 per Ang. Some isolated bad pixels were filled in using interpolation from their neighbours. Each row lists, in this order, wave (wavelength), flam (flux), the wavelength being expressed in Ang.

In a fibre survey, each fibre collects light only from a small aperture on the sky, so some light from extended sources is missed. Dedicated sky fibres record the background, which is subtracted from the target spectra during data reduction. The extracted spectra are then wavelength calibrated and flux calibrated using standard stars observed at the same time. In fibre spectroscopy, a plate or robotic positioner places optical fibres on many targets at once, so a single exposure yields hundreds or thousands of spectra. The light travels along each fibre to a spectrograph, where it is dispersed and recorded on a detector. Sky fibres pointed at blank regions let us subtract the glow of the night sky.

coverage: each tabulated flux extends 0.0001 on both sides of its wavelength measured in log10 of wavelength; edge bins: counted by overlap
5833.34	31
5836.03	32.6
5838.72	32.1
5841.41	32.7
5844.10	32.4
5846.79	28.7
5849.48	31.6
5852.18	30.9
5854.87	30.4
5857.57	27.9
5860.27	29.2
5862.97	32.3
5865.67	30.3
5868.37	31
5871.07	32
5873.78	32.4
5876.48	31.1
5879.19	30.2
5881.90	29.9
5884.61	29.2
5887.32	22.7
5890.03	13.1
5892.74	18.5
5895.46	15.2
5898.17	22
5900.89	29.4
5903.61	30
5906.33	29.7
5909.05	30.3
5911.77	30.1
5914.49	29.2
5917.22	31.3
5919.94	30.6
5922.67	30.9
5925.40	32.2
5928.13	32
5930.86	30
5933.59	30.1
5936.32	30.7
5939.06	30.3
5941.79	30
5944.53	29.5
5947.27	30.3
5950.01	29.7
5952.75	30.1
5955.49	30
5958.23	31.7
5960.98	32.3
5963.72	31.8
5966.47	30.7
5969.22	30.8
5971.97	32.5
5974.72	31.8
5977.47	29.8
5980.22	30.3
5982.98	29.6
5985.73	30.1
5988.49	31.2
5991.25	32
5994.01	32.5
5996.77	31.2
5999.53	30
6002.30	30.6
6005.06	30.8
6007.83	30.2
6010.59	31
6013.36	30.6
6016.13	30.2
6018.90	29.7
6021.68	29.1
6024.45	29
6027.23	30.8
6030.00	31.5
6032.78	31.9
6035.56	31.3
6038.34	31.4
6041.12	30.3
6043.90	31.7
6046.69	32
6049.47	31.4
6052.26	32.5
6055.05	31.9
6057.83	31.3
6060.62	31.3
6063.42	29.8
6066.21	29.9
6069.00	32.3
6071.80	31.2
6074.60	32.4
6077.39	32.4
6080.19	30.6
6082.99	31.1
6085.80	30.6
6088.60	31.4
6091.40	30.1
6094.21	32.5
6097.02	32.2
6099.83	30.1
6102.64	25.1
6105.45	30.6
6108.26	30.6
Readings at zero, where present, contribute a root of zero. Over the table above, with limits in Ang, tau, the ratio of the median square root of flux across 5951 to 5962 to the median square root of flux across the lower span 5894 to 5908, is 1.03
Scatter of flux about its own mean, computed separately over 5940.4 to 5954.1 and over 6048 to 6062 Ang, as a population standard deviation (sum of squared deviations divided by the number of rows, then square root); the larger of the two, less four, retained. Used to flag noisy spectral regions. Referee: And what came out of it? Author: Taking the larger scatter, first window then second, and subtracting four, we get -3.53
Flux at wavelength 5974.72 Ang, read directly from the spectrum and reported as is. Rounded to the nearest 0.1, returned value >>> 31.8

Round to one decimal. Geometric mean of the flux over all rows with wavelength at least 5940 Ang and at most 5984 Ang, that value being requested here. 30.7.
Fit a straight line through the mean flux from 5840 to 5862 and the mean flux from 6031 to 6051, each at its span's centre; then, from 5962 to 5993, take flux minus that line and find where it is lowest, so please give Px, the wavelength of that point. 5982.98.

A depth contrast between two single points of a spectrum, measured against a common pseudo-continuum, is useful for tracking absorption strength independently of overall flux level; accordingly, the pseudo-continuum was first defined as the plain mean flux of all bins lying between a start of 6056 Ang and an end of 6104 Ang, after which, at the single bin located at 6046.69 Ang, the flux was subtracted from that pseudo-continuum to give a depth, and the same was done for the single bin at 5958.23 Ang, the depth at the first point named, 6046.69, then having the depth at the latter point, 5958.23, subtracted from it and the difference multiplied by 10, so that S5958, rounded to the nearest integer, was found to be -3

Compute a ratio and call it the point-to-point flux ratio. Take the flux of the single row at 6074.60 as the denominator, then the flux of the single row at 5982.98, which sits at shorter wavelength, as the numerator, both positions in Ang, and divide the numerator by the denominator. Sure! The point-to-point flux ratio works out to 0.91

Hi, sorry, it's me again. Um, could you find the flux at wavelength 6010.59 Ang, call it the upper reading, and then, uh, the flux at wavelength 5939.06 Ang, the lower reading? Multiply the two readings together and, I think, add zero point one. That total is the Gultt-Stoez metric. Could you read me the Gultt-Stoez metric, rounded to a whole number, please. 939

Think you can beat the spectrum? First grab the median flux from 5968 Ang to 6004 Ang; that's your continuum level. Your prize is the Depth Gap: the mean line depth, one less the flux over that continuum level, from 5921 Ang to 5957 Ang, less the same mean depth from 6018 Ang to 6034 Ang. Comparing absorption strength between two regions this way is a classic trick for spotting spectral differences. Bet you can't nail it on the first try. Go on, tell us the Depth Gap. 0.00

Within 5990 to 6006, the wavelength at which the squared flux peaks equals 5994.01 Ang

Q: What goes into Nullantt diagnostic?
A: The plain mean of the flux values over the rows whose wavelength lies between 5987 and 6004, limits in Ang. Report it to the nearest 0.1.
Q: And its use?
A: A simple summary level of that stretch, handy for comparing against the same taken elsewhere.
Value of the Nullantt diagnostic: 31.2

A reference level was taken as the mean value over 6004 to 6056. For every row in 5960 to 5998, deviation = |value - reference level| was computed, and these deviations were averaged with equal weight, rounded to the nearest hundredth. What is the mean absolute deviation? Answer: 0.87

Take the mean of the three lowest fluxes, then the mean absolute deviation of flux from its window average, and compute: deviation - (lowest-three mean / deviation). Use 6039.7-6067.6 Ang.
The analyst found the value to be -41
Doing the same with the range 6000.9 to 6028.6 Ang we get -52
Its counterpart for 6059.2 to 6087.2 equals -39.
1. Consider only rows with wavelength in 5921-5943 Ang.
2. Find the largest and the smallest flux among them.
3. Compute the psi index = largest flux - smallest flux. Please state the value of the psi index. 2.2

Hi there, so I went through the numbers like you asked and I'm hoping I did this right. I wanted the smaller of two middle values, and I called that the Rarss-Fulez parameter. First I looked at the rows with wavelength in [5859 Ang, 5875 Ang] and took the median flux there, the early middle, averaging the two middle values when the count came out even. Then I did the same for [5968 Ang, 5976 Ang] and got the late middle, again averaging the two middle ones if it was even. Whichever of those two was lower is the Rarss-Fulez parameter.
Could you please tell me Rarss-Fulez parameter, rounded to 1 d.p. 31.5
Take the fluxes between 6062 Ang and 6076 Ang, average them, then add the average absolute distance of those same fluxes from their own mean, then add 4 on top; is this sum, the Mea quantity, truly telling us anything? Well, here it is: 36.1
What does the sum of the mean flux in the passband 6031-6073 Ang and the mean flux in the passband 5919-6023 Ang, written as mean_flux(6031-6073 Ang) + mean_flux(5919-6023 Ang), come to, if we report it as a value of 62.1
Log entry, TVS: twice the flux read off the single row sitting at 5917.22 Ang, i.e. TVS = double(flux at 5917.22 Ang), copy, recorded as 62.6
